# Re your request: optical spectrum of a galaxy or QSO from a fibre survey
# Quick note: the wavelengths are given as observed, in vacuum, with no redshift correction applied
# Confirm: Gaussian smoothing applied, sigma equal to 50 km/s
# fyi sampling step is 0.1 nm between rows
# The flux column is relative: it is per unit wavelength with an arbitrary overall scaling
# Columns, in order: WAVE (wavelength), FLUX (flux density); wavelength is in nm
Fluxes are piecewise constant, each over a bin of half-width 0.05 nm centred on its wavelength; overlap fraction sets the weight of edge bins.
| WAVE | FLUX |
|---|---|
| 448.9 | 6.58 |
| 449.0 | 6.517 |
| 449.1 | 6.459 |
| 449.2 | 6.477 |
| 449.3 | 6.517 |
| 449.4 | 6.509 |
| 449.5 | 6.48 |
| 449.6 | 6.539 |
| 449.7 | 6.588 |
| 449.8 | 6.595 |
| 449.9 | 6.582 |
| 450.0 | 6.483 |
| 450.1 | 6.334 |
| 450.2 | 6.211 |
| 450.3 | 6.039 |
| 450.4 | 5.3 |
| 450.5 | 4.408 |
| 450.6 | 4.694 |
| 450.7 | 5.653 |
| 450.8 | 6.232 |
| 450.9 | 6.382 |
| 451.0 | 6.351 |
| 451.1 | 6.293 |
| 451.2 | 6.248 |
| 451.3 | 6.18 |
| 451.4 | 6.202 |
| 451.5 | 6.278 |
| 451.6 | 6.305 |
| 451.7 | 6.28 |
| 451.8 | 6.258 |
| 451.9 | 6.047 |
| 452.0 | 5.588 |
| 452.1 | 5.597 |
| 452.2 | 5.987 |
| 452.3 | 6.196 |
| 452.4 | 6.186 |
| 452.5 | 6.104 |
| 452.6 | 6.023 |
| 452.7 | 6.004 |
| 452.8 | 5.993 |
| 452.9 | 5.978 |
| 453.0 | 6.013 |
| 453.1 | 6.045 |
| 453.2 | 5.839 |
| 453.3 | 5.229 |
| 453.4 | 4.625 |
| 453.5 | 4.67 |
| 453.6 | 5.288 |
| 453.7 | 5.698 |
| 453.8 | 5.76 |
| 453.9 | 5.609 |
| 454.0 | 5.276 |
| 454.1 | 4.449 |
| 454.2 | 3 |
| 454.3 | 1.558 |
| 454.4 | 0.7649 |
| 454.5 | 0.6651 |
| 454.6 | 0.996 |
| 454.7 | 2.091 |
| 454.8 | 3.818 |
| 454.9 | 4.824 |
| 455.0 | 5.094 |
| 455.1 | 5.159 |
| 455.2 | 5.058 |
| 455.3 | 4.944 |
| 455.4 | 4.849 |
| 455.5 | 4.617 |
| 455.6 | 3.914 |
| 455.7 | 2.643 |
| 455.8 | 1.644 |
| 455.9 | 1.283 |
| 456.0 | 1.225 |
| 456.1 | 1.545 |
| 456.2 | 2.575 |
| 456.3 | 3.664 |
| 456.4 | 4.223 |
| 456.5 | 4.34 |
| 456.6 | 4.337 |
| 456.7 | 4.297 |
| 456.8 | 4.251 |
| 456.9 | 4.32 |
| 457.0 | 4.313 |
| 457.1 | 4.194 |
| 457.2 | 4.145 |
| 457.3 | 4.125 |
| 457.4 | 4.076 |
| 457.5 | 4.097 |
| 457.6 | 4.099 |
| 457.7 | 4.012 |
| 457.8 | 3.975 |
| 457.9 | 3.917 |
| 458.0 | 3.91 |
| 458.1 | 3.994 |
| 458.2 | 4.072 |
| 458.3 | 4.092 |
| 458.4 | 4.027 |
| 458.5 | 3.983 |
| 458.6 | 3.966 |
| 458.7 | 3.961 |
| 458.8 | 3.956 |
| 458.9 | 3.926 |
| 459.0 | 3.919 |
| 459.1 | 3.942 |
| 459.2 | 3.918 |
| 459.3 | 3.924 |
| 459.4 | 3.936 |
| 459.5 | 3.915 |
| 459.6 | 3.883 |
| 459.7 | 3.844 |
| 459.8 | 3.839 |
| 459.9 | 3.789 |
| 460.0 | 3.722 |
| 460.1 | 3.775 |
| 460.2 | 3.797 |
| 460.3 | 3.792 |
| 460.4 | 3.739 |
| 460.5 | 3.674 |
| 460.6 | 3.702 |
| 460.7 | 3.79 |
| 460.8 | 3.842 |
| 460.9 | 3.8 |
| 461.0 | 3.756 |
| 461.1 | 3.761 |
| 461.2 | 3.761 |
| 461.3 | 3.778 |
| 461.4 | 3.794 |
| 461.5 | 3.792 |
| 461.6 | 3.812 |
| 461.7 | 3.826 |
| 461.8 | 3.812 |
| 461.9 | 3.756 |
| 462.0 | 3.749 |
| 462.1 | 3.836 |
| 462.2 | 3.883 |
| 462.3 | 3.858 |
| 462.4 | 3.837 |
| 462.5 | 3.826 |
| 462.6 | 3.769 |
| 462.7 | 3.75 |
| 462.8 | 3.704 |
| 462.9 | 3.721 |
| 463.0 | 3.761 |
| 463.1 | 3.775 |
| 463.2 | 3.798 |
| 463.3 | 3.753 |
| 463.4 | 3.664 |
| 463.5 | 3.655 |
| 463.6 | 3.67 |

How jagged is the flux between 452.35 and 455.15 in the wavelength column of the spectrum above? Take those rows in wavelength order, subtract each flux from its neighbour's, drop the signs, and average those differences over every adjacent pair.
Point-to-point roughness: 0.46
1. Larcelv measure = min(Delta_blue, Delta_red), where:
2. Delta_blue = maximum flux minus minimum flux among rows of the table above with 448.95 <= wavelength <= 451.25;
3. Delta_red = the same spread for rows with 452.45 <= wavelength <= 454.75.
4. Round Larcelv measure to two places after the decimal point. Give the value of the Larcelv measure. 2.19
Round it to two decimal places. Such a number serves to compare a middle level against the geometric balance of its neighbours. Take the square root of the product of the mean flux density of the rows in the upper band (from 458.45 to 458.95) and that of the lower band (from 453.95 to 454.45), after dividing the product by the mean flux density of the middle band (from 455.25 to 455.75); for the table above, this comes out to 1.69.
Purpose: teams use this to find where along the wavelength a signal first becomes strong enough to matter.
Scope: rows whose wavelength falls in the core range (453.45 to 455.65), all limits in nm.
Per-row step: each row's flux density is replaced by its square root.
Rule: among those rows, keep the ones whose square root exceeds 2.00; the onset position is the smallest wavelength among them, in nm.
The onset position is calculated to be 453.5 nm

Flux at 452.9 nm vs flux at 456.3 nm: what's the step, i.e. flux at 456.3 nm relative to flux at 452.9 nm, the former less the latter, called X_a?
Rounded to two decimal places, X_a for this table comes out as -2.31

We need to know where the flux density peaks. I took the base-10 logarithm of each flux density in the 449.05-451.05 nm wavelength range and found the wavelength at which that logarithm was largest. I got 449.8 nm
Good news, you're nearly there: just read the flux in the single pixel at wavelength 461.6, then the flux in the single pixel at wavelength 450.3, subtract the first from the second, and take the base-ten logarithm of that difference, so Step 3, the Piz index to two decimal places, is 0.35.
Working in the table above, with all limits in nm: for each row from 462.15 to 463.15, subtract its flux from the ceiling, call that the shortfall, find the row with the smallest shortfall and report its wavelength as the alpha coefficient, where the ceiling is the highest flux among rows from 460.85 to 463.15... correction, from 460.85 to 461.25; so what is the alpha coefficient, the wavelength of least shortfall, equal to 462.2 nm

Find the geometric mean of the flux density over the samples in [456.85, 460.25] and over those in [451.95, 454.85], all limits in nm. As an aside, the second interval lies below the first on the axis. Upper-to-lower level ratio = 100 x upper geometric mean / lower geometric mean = 97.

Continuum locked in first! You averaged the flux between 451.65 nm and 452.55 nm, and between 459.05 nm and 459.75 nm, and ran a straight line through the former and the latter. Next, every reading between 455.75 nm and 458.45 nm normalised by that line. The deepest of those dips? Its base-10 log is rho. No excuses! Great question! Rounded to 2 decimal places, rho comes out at -0.60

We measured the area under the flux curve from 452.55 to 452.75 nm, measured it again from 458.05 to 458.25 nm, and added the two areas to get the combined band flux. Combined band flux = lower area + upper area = 2.01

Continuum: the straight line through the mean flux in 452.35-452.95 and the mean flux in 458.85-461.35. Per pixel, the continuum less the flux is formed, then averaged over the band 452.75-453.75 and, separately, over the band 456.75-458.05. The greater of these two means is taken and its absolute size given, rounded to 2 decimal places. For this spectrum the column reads 0.52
